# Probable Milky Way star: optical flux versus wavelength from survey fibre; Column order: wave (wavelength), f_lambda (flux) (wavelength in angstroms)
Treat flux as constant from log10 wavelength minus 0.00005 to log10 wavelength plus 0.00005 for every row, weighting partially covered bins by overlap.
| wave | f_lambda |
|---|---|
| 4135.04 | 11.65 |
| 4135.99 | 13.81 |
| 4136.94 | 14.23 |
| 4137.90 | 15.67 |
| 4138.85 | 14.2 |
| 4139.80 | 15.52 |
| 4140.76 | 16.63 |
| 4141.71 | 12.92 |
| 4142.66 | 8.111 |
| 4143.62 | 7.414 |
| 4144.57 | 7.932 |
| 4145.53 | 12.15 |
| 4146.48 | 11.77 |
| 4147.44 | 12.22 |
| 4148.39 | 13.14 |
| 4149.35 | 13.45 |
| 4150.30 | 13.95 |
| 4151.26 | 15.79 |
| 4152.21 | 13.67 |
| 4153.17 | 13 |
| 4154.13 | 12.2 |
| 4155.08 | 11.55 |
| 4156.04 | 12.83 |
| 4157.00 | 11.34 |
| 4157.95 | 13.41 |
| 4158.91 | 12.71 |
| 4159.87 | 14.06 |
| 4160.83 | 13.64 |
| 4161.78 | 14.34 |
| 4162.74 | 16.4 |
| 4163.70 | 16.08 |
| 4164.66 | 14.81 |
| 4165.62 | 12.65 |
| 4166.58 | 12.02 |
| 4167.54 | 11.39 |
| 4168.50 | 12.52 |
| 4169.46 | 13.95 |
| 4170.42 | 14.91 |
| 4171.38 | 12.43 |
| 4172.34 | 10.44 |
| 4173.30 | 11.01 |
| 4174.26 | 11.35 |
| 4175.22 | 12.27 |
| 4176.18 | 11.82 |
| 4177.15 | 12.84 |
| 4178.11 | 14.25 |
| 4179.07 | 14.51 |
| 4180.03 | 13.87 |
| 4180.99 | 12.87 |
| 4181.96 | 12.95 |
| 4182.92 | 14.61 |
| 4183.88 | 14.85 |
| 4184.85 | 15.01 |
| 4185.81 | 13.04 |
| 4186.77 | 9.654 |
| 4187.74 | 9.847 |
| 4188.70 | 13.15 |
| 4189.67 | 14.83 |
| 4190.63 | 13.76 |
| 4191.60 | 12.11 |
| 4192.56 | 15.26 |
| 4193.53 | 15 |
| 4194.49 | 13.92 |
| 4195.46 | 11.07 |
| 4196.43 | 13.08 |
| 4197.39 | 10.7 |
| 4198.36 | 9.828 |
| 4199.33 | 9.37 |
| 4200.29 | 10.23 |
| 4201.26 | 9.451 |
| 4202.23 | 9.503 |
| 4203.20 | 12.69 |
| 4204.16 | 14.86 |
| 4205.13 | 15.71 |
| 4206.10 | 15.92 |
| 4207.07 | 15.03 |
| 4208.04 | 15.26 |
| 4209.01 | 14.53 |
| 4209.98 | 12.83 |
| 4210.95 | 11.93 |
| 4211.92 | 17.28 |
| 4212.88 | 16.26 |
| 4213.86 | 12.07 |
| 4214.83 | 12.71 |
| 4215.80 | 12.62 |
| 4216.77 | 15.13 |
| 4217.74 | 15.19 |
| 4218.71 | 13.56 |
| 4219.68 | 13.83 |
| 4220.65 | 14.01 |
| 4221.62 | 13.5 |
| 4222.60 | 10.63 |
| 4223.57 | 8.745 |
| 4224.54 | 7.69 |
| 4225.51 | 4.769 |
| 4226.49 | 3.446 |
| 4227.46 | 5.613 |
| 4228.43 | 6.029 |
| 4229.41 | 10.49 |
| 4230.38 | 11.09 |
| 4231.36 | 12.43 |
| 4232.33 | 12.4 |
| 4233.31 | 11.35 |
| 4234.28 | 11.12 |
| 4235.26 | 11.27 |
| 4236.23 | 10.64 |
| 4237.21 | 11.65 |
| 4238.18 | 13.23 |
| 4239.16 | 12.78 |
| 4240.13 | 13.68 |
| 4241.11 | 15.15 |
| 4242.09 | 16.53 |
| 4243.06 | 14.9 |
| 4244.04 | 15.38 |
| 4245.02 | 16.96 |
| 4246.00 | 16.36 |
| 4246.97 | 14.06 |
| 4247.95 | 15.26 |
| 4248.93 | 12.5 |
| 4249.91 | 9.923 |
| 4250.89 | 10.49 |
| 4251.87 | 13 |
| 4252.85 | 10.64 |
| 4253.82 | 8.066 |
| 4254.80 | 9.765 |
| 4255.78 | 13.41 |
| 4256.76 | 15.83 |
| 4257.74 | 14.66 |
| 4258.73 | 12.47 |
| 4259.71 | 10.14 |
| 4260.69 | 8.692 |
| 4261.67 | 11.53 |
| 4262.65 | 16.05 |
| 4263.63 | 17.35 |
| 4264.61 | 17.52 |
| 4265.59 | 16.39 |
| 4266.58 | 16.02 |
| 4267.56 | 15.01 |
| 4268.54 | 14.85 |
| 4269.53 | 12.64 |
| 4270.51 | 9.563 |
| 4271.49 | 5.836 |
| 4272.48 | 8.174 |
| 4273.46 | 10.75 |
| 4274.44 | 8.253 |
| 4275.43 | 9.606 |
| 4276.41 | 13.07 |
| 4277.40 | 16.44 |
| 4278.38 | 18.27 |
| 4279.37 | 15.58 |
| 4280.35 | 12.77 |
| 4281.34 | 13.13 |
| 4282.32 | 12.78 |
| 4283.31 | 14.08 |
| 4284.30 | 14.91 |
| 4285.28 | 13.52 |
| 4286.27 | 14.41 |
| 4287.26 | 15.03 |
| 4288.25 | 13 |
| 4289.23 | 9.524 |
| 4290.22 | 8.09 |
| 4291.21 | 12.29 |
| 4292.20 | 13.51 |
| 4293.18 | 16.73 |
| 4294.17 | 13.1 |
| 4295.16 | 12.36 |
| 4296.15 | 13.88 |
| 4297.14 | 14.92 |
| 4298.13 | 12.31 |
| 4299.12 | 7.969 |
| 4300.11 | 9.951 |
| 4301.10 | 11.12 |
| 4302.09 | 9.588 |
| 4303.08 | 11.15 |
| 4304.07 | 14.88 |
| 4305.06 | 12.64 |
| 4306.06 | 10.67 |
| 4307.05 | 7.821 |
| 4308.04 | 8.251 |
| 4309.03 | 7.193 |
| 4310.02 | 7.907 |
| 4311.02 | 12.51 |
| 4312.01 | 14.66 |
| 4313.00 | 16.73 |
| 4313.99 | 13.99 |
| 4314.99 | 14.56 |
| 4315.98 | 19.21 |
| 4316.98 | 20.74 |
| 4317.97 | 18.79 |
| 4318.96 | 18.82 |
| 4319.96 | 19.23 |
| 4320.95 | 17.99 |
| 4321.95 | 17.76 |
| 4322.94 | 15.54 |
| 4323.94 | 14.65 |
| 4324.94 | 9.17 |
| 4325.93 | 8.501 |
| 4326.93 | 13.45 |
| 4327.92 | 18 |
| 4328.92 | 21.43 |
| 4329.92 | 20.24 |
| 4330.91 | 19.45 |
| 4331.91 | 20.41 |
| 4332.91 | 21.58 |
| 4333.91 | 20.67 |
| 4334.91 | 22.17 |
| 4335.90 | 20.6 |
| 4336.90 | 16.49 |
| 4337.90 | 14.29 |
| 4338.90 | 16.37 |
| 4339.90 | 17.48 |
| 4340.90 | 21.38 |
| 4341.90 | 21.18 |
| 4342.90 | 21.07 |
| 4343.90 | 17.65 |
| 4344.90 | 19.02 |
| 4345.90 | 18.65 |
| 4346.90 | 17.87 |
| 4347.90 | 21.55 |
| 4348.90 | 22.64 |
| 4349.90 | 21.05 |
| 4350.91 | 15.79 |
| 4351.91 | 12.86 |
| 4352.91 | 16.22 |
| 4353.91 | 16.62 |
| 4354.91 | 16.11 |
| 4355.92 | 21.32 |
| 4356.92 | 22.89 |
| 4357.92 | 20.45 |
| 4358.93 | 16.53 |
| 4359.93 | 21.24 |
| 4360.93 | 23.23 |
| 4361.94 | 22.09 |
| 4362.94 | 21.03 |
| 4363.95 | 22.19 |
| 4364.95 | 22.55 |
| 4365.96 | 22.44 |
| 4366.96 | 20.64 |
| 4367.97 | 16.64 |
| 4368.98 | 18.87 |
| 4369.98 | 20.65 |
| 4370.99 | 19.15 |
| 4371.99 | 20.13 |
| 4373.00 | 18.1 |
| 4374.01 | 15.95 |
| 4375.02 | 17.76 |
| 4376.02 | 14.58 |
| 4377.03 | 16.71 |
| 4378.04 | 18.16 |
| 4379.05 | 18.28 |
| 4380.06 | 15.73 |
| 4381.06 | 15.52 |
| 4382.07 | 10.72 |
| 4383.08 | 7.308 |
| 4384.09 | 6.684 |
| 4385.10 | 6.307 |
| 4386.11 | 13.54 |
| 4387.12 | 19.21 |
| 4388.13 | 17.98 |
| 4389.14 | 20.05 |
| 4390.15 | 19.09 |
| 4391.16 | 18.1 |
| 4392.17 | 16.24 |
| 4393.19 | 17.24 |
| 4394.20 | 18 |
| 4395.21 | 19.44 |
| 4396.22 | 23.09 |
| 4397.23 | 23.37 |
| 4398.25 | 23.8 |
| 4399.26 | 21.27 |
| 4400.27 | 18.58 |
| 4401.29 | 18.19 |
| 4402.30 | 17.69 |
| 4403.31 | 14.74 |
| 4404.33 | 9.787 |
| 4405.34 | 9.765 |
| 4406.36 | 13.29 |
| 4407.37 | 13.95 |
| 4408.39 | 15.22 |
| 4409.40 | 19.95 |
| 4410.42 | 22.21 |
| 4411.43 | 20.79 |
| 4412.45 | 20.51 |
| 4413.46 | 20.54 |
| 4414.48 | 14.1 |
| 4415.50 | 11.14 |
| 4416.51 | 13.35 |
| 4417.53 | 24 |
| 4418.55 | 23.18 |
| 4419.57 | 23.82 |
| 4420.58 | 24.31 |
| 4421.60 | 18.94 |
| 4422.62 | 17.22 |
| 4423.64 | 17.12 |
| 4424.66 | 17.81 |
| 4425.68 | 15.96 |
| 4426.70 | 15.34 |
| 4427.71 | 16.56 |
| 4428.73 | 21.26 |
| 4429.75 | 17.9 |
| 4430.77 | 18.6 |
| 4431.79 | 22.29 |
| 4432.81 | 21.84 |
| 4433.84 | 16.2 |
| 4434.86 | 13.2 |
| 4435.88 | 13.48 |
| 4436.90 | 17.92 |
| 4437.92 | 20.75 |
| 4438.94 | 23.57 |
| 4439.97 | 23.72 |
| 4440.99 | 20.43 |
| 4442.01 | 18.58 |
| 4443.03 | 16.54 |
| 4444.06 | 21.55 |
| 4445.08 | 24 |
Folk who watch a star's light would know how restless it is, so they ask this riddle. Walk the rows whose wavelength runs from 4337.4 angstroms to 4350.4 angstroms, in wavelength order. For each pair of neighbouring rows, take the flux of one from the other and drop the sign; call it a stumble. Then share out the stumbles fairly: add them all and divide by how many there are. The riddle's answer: 1.6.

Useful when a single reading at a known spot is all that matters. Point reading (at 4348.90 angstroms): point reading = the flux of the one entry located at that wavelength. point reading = 22.64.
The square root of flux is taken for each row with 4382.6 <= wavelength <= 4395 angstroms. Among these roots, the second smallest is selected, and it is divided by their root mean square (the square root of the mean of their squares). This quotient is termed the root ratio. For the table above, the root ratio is 0.67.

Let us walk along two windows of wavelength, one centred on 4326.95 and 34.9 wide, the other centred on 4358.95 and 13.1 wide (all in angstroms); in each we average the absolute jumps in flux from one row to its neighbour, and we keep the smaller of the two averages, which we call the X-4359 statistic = 2.0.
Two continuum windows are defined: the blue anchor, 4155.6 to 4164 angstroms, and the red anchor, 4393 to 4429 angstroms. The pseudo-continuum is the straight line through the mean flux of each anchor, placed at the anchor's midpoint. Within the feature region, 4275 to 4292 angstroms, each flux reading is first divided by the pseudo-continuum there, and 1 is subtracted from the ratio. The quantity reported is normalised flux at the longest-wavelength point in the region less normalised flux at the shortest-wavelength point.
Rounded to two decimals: 0.16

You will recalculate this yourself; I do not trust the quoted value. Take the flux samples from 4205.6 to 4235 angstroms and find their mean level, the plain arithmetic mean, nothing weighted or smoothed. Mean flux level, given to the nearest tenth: 11.9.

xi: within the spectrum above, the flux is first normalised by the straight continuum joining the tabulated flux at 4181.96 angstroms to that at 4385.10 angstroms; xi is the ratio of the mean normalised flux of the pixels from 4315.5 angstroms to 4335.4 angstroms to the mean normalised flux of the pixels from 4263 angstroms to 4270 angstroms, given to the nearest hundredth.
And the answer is 1.41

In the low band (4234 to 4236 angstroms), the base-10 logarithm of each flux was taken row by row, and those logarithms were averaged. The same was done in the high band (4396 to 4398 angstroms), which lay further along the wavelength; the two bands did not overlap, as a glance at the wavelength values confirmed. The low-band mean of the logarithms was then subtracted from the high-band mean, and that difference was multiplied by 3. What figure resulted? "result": 1.0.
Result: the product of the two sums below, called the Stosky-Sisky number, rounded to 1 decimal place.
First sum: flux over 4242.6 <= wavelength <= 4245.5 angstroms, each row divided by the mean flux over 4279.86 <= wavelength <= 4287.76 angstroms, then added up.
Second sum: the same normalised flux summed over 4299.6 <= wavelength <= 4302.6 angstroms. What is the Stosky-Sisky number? 7.6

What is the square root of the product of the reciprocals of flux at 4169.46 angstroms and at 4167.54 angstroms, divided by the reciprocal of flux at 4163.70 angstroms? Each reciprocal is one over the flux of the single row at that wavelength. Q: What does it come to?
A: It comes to 1.3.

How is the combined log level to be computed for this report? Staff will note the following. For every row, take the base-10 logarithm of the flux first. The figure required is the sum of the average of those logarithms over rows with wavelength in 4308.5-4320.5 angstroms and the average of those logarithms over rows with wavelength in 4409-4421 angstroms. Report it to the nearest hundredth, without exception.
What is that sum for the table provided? 2.45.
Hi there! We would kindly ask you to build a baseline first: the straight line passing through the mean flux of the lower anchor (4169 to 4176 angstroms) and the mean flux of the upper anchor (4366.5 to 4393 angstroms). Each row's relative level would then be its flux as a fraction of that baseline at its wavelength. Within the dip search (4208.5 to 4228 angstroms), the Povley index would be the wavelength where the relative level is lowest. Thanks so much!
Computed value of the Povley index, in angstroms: 4226.49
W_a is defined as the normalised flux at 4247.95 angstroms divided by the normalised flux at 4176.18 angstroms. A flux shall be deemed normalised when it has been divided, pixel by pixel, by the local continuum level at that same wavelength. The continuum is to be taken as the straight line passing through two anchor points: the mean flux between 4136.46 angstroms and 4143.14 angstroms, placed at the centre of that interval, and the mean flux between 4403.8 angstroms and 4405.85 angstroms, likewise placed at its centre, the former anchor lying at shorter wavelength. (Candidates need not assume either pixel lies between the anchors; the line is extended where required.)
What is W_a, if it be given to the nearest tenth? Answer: 1.4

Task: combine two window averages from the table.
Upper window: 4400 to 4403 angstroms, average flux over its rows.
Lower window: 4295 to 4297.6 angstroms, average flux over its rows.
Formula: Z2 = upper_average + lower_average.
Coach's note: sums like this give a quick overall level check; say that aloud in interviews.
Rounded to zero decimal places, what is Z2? 32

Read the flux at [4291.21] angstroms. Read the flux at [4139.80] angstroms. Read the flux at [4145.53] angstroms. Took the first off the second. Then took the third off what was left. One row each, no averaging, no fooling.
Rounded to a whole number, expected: -9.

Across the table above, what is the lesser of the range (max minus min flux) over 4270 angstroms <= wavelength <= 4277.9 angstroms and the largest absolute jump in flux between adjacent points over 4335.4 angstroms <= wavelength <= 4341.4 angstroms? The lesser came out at 4.1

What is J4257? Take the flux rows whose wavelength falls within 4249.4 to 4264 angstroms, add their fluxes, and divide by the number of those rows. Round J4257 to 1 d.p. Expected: 12.1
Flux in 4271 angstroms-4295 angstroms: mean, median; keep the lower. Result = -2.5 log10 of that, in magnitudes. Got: -2.75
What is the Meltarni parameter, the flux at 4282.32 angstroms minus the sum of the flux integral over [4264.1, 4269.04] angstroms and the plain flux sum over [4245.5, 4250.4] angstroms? -134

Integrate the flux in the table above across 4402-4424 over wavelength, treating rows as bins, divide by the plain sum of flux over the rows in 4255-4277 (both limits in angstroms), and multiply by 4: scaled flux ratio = 5.6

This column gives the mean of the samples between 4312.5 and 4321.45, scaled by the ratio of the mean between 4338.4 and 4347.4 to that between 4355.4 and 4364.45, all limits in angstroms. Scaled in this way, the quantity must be 16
